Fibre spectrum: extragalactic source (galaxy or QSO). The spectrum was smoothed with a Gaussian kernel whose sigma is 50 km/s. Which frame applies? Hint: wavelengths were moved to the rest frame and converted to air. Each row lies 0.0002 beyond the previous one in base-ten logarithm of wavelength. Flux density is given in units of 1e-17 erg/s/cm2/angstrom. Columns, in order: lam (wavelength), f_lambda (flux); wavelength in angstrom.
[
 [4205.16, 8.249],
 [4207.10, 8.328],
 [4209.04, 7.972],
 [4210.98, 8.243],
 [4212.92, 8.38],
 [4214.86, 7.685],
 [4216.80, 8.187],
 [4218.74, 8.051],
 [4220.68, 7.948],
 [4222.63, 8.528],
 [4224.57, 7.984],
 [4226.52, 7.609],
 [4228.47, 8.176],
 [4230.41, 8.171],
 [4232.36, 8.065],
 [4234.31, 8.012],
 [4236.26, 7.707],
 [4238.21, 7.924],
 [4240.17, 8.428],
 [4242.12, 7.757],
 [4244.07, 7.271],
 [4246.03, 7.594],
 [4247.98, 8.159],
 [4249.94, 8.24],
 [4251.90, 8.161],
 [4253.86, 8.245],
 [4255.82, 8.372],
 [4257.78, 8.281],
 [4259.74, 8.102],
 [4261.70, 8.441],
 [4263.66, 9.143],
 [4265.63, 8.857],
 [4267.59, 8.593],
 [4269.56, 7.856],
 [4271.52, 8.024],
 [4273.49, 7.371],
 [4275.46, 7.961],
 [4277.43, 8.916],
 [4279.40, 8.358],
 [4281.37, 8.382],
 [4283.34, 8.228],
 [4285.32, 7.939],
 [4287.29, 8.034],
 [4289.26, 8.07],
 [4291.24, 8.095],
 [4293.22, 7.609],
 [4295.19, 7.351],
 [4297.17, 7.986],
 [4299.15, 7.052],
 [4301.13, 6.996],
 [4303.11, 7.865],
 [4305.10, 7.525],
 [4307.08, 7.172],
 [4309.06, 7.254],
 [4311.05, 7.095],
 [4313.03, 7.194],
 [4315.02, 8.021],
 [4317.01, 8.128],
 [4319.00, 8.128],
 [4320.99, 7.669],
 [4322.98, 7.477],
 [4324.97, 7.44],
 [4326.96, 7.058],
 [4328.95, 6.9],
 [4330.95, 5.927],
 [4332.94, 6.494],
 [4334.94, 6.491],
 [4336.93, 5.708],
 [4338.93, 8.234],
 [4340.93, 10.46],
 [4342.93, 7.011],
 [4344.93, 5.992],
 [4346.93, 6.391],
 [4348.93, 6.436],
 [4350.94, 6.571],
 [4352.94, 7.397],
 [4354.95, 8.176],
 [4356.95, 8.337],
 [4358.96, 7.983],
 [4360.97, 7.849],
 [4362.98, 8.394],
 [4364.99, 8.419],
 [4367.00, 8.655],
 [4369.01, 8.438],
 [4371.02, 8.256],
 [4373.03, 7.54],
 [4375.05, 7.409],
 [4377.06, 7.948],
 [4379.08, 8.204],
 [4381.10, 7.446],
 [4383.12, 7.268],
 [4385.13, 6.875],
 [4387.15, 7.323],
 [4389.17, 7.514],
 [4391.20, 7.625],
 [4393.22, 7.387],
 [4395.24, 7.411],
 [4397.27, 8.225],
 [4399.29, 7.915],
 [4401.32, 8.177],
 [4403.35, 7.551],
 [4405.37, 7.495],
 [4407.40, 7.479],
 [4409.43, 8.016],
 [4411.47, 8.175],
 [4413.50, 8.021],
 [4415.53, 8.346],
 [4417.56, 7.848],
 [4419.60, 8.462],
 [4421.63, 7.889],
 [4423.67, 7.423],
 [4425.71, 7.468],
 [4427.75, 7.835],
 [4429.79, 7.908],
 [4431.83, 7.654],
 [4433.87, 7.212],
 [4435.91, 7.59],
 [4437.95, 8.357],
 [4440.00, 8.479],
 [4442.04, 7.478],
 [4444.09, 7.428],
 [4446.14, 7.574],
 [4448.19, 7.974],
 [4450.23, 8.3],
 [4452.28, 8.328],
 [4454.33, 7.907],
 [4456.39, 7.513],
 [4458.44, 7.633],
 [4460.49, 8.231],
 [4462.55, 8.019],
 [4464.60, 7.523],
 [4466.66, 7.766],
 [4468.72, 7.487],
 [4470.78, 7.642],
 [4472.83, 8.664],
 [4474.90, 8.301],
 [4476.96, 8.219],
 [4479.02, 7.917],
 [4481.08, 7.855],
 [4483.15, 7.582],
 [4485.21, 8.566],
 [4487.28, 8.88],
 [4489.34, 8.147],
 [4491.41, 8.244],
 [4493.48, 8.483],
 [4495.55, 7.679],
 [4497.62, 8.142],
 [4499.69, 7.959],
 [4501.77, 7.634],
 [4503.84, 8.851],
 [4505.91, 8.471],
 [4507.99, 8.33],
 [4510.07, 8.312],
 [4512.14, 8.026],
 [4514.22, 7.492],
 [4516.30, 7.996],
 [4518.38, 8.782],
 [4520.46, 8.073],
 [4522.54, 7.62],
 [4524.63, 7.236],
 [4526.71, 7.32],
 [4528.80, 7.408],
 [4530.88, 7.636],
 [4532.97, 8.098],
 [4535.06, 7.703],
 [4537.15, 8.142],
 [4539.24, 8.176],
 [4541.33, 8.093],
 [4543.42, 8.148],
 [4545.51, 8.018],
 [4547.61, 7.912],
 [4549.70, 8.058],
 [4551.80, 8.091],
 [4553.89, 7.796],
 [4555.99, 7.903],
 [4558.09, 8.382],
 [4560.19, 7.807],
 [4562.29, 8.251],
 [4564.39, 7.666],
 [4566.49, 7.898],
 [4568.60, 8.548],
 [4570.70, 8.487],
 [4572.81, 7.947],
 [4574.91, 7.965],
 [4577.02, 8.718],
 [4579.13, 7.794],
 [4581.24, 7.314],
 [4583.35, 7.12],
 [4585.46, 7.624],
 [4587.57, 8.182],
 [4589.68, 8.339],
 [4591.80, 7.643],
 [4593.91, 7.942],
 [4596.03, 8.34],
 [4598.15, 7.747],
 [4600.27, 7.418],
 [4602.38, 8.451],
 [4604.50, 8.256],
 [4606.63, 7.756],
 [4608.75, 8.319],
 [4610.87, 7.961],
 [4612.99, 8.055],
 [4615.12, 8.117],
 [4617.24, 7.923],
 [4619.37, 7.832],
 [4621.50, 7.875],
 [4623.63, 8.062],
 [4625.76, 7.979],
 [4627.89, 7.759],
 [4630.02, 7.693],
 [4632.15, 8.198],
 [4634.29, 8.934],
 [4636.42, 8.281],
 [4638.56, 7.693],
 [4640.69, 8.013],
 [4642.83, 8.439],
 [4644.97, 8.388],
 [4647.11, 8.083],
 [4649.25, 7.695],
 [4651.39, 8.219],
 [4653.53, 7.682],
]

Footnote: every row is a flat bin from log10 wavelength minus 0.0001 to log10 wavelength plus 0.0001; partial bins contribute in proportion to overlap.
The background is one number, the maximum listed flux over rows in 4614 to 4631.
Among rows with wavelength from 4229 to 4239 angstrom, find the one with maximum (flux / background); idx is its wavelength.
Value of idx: 4230.41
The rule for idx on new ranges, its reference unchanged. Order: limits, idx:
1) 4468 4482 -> 4472.83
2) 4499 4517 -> 4503.84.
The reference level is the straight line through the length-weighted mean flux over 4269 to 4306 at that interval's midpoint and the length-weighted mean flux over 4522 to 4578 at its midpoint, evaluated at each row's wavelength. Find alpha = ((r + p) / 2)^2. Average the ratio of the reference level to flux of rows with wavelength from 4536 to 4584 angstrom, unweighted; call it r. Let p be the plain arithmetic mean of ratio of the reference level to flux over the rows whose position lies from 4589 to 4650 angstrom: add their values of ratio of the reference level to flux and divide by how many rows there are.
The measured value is 0.99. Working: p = 1.00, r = 1.00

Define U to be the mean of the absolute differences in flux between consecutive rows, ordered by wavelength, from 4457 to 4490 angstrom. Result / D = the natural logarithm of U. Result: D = -0.9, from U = 0.41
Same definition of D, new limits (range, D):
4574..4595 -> -0.7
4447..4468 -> -1.2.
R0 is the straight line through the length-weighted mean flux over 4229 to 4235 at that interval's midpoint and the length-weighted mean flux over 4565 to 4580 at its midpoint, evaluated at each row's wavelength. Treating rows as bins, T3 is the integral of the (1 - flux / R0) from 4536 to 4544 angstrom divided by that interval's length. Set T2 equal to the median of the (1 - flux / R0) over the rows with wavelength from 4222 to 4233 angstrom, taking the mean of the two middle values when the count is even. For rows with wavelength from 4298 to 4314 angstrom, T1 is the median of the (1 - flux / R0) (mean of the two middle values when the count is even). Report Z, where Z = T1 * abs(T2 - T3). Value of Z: 0.0008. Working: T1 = 0.115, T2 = -0.002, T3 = 0.005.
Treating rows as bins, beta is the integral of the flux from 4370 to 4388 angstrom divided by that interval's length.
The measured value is 7.6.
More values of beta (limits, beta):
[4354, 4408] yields 7.8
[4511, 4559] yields 7.9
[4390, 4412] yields 7.8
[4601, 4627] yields 8.0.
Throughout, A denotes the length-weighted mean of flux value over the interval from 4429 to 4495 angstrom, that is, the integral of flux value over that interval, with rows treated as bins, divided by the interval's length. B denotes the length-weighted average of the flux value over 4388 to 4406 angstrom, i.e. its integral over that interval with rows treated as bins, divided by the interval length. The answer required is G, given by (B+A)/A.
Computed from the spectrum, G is 1.97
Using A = 7.96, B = 7.7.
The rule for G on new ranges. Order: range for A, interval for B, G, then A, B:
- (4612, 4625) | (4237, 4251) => 1.99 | 7.97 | 7.9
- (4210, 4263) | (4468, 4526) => 2.00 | 8.07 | 8.1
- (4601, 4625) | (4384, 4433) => 1.96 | 8.05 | 7.7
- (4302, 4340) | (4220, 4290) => 2.12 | 7.26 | 8.1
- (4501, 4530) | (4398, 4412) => 1.98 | 7.97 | 7.8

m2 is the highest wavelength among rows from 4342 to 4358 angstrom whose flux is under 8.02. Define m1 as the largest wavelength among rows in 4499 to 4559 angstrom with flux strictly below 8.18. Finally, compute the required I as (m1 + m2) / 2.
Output 4454.5 angstrom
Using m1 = 4555.99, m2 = 4352.94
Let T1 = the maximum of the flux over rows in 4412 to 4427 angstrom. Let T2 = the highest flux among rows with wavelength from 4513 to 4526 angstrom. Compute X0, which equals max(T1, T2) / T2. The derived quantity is 1.00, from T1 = 8.462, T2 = 8.782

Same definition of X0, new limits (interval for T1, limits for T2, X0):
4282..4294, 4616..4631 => 1.02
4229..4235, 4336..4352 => 1.00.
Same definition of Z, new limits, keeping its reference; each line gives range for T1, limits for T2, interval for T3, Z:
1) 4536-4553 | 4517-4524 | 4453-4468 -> 0.0003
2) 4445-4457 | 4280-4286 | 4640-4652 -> 0.0006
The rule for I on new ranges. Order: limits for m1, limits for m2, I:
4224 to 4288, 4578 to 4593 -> 4439.5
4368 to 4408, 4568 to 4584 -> 4495.4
